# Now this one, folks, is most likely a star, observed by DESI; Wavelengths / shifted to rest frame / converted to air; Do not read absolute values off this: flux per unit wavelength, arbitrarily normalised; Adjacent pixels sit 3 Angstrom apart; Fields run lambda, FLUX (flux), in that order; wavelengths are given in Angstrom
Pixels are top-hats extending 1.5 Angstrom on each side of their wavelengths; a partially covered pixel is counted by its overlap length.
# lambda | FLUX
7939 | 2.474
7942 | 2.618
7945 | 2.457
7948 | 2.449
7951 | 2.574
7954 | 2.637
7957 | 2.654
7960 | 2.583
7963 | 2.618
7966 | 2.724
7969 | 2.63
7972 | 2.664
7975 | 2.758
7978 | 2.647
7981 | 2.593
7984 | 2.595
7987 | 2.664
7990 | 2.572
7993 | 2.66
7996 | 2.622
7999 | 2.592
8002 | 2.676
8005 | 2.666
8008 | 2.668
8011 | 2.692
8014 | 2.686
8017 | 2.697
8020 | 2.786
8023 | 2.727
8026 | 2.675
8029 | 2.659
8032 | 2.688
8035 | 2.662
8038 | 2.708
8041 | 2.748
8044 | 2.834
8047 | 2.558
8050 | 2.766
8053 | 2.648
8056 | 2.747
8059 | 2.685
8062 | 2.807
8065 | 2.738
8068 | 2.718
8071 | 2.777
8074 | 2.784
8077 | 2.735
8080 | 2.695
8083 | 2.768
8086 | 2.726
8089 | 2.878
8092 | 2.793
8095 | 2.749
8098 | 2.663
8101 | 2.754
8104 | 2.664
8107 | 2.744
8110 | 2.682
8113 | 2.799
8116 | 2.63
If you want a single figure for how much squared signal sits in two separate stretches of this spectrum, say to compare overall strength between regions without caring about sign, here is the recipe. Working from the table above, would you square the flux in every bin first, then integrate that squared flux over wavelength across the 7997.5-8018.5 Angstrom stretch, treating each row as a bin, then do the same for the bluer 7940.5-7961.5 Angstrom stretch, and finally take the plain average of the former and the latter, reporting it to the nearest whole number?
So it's 144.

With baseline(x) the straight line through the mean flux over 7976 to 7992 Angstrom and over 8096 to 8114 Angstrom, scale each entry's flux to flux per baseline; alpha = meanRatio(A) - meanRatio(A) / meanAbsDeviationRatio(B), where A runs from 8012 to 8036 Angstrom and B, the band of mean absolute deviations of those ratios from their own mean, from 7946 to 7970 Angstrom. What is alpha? -50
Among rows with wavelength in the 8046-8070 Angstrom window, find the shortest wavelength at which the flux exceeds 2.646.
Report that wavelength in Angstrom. 8050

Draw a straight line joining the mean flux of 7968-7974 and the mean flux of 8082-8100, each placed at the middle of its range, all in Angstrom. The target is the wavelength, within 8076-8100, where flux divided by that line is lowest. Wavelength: 8098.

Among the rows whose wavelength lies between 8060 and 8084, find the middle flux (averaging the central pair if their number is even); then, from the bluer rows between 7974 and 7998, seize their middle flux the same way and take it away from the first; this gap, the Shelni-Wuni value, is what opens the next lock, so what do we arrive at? 0.12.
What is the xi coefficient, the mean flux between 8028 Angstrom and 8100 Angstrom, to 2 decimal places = 2.73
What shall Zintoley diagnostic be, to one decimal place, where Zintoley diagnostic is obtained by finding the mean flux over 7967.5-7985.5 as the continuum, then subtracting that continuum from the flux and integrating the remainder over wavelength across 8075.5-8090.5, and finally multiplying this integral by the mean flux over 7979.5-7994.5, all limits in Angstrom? 4.4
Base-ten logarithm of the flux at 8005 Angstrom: 0.426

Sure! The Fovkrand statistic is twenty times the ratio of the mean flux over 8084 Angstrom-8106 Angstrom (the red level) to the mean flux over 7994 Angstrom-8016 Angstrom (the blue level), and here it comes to 20.7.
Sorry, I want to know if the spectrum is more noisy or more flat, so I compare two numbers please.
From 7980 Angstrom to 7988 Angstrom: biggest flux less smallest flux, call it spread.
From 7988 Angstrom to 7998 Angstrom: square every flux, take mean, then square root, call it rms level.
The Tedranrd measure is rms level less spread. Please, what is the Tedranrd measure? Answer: 2.55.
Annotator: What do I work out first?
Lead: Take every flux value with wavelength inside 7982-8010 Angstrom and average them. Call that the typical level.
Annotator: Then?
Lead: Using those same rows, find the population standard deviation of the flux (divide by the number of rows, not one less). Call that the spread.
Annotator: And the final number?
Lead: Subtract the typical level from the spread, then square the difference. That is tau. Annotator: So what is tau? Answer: 6.75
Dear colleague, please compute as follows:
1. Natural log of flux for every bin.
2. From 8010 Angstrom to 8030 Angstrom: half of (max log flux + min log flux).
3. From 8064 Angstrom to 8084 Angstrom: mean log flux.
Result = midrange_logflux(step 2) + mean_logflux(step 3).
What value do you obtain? 2.011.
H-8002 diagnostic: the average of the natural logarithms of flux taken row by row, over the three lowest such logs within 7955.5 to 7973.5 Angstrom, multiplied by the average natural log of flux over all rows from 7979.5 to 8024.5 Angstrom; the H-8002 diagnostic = 0.938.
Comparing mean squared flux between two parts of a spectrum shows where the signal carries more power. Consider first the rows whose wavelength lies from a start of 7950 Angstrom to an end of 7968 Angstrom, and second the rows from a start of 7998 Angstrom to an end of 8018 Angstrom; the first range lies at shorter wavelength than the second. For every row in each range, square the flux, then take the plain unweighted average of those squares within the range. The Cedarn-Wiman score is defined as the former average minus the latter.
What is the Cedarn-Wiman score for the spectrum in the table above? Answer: -0.19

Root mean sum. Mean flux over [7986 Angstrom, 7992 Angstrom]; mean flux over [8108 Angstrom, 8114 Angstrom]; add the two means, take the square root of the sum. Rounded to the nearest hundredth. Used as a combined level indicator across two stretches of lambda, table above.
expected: 2.31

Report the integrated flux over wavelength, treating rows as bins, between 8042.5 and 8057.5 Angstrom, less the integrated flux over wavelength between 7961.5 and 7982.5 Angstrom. -15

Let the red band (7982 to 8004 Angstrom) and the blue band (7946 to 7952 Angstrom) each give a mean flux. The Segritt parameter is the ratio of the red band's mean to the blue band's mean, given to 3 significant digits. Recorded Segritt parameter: 1.05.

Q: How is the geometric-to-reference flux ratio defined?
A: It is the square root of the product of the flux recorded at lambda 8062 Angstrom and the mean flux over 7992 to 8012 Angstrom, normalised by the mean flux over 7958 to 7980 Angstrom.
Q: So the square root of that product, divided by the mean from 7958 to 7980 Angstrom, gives 1.03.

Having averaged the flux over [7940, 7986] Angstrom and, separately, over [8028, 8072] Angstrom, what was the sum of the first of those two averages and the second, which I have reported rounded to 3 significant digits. 5.33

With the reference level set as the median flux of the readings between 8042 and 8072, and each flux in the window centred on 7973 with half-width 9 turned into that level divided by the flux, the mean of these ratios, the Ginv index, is 1.03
